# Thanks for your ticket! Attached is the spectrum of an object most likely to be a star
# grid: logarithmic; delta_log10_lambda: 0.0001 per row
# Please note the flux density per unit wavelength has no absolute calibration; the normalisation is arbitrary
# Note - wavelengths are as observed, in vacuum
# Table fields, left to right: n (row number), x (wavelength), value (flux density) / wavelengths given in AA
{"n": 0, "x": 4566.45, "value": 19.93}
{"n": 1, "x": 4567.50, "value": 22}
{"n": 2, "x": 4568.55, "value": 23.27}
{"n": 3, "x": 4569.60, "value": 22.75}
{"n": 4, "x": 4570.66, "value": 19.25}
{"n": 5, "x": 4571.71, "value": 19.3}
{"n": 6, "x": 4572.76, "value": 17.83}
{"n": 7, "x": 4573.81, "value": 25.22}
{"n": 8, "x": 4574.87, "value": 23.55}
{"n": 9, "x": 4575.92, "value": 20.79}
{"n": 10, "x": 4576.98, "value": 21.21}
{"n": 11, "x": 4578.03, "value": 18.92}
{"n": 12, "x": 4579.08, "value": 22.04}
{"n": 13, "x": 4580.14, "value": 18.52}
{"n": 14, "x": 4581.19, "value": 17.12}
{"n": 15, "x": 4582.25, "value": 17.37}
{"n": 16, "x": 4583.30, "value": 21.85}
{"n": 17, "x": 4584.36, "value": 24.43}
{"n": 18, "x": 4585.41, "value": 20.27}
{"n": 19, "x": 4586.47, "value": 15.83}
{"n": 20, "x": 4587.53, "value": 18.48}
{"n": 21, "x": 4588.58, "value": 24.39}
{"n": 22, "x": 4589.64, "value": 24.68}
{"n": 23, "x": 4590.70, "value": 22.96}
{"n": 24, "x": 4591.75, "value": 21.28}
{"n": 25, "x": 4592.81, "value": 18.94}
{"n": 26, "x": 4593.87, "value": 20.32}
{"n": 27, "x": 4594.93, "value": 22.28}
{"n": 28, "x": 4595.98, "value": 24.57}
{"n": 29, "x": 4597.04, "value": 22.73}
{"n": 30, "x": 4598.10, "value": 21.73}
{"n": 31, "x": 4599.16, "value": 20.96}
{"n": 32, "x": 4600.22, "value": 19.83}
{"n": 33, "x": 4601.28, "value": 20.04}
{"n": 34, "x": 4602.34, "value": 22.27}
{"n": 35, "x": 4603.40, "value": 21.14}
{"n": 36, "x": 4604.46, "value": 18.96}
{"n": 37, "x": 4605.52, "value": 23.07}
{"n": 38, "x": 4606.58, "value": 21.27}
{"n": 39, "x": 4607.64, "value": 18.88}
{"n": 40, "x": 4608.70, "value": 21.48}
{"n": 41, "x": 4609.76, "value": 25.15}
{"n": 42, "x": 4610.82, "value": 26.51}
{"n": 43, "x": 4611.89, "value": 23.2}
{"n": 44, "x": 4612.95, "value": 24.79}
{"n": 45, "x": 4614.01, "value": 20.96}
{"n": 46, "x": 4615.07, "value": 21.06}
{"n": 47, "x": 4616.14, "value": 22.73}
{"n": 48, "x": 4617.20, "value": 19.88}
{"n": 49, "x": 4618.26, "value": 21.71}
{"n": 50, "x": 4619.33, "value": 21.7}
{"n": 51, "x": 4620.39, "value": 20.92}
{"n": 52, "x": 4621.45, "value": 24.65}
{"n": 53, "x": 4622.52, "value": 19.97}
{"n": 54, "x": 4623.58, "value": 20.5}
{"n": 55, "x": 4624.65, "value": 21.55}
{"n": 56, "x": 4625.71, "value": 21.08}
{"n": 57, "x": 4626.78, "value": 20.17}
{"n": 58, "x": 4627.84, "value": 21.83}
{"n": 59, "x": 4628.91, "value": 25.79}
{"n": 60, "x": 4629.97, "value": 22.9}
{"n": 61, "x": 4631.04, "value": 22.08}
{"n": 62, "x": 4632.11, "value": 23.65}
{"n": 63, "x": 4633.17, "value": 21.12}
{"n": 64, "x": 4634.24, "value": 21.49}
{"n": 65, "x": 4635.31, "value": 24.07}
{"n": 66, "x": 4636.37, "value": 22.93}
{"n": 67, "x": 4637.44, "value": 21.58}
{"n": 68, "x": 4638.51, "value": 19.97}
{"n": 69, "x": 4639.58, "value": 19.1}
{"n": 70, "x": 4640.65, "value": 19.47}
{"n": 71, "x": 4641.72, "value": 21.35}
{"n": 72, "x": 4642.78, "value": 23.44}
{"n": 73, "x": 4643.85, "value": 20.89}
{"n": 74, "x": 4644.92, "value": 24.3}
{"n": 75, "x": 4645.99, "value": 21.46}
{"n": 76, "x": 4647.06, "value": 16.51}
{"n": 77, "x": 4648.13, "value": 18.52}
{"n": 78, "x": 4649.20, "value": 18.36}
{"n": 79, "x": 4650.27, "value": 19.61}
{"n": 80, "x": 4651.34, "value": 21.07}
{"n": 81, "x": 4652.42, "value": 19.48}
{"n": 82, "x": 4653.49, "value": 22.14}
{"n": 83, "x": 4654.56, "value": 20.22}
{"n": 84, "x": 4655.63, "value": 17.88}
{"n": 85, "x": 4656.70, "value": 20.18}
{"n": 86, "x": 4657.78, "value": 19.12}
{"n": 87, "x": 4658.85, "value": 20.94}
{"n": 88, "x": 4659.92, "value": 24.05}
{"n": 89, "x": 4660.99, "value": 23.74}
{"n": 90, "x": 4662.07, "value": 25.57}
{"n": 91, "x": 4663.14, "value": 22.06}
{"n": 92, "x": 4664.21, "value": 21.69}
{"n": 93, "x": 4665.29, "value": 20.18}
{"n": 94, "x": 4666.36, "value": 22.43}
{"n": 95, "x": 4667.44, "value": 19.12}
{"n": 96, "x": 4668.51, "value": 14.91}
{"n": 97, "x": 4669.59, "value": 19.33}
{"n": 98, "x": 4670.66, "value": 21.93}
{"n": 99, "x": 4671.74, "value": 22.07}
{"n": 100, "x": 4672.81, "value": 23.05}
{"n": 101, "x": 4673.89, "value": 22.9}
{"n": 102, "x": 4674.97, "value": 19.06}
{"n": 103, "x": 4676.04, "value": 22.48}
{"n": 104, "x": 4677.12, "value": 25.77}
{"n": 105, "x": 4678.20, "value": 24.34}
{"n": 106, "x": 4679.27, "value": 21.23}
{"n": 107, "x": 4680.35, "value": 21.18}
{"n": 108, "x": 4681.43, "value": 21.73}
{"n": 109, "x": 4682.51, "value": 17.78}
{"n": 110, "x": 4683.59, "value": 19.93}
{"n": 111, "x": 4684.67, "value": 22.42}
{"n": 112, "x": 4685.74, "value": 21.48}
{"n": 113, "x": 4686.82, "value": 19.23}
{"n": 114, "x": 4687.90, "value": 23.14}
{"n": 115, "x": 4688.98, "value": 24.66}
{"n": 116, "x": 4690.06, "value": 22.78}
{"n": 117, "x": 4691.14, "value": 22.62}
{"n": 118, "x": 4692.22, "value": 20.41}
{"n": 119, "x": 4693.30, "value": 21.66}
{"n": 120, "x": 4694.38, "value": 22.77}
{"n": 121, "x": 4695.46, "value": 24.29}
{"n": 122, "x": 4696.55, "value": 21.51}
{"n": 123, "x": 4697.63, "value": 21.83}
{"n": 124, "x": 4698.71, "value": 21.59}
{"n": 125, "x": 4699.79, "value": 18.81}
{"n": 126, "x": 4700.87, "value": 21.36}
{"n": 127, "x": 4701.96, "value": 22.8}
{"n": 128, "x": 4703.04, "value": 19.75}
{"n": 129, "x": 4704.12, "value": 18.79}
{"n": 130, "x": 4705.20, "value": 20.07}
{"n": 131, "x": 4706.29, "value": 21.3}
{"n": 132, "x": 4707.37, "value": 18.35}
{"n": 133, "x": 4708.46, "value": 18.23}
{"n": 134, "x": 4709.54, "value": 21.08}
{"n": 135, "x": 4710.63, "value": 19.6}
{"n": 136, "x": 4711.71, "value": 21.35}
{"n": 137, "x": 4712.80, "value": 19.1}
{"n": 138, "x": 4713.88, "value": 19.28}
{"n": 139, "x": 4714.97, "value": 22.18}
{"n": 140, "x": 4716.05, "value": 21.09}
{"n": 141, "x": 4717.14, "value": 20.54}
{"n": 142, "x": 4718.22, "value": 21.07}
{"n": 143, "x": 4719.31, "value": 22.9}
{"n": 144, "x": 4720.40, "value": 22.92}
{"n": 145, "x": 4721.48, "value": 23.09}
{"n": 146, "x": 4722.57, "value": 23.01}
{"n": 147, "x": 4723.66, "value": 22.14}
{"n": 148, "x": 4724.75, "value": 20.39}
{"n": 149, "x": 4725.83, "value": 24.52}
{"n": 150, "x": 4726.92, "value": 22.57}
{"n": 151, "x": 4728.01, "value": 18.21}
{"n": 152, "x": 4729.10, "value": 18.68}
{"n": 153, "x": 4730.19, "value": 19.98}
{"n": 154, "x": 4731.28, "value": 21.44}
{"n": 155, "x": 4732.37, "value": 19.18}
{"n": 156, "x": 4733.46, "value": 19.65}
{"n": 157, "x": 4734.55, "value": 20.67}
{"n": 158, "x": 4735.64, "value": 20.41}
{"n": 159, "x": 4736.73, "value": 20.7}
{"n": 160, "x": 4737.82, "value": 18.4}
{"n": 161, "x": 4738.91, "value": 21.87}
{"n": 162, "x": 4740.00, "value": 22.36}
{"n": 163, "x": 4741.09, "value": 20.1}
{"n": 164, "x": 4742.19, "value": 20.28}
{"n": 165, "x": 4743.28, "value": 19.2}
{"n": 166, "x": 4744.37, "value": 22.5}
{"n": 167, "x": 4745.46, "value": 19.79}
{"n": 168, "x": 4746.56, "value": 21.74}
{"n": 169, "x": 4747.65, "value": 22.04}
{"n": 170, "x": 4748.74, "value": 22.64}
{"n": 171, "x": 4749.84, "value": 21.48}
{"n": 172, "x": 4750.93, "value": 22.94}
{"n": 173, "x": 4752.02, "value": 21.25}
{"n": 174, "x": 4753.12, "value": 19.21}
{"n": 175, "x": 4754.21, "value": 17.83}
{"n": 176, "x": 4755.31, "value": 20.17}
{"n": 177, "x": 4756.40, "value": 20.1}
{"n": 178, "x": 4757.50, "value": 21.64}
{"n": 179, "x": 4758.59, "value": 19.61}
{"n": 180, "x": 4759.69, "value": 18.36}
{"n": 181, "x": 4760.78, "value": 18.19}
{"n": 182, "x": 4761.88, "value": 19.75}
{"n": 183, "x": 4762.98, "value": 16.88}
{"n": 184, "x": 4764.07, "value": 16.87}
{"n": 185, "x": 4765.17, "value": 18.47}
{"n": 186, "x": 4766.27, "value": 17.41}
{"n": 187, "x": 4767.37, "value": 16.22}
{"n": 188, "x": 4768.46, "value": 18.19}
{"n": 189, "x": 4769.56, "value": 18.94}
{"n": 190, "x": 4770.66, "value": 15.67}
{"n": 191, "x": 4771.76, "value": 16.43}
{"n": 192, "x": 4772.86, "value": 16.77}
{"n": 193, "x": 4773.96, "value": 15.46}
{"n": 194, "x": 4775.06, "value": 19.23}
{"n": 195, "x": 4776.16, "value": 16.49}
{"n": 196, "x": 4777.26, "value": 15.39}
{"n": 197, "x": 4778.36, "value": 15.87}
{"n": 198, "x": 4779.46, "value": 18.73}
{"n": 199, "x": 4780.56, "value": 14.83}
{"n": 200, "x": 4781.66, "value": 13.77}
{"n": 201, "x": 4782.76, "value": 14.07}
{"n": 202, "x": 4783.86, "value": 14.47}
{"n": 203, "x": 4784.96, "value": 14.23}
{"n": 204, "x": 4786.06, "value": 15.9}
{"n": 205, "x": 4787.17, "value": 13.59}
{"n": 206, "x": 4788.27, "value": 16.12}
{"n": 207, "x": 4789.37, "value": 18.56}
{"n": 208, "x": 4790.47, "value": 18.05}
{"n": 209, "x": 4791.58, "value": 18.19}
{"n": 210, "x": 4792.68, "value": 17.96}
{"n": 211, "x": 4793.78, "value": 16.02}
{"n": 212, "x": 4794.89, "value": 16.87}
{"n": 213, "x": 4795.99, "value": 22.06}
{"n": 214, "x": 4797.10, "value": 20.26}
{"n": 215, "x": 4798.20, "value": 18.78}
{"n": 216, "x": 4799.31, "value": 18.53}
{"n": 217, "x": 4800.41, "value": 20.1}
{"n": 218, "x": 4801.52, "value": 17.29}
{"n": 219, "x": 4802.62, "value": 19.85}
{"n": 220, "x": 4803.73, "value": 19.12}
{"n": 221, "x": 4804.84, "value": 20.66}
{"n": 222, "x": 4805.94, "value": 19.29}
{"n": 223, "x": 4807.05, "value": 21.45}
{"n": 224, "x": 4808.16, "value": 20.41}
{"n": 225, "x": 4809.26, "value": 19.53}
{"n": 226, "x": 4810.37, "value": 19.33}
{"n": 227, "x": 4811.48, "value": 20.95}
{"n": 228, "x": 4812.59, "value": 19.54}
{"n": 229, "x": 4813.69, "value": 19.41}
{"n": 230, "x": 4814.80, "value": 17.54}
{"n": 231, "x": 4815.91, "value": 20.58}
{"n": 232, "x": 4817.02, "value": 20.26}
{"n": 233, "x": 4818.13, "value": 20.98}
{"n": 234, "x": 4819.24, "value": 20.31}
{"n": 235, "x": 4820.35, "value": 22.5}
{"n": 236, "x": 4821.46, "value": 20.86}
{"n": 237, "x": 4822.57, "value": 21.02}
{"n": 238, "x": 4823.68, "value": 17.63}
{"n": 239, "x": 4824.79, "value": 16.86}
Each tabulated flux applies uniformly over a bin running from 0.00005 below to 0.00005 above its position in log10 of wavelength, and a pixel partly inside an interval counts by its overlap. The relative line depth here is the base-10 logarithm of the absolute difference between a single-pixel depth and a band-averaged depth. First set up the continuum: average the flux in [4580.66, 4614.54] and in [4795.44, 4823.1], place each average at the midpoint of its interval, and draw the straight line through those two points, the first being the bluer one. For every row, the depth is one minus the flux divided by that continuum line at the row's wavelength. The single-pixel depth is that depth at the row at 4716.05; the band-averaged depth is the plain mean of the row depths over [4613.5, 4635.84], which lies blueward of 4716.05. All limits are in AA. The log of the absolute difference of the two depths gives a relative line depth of -2.1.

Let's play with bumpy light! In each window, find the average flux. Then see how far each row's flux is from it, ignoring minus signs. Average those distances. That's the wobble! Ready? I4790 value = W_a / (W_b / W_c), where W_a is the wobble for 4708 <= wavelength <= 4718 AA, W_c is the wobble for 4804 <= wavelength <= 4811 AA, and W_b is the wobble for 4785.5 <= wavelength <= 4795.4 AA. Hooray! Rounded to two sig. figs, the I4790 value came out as 0.63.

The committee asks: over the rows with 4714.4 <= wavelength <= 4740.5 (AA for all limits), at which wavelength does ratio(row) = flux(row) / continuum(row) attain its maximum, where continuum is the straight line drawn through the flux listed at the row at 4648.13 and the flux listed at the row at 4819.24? 4725.83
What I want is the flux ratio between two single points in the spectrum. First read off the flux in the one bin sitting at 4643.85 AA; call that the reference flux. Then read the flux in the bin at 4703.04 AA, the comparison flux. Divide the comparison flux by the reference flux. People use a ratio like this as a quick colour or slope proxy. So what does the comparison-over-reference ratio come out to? 0.95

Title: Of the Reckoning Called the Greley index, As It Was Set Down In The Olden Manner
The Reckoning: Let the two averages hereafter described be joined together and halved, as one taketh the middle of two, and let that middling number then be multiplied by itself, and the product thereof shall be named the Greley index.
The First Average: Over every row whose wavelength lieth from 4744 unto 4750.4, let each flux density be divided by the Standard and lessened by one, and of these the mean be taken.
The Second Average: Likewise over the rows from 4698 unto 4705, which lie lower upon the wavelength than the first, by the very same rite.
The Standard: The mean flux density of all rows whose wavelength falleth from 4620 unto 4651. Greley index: 0.0001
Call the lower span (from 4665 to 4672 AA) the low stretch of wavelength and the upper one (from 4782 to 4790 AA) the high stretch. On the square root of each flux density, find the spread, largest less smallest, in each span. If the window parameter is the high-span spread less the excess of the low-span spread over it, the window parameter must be 0.37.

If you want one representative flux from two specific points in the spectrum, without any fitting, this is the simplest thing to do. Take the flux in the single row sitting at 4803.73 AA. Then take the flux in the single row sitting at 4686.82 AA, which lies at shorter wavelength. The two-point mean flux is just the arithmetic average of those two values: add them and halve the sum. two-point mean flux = 19.2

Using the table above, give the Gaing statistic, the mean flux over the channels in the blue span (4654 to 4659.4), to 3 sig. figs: 19.7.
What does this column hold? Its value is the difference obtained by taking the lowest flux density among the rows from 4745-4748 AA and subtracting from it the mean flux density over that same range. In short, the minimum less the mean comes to -1.4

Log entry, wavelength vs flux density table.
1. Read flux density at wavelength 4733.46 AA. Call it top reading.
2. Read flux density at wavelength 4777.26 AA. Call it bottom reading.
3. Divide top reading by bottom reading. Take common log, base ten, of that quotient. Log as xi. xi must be 0.11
